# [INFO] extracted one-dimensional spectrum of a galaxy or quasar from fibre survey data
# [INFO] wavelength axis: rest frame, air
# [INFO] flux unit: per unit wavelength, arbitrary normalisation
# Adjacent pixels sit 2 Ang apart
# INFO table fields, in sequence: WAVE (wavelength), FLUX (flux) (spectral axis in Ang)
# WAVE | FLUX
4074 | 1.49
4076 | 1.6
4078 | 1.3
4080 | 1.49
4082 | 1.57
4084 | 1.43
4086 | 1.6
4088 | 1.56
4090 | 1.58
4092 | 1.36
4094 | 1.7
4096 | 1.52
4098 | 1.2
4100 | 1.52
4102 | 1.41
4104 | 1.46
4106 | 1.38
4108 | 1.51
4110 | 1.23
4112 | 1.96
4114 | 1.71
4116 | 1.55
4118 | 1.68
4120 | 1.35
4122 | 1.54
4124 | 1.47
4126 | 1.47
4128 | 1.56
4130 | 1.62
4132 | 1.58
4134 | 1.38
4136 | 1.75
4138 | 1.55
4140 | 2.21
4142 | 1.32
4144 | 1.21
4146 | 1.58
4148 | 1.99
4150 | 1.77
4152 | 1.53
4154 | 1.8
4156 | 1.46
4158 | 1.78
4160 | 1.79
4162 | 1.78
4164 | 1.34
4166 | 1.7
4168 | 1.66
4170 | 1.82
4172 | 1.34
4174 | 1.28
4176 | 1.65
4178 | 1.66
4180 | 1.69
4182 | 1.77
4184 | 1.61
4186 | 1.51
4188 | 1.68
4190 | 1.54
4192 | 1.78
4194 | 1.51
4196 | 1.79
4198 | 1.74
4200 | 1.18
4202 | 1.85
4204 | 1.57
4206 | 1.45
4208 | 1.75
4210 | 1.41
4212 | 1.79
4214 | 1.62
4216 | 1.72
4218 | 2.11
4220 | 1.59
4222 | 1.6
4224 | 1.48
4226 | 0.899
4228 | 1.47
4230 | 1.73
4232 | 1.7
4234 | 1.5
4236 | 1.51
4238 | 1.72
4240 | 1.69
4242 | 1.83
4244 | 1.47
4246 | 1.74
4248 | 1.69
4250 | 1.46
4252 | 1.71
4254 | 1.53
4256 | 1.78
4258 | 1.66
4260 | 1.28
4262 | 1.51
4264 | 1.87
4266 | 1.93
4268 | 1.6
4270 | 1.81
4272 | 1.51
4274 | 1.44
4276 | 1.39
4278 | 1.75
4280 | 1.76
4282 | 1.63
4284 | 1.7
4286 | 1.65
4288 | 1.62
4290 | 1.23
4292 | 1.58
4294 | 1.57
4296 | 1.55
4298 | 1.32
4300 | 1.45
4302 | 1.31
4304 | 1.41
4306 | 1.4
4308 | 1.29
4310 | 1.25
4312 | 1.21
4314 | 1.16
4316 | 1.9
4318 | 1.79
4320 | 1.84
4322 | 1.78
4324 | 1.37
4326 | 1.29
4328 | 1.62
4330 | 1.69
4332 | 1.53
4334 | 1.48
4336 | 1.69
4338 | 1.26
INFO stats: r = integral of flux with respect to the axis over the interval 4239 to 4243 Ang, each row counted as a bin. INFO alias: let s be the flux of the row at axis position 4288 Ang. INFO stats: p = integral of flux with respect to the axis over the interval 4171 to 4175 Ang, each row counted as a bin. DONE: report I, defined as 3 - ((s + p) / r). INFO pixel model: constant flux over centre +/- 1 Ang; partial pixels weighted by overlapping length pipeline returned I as 2.0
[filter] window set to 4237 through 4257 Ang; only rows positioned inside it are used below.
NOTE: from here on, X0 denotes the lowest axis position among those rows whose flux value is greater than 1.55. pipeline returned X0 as 4238 Ang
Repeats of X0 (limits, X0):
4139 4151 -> 4140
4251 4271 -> 4252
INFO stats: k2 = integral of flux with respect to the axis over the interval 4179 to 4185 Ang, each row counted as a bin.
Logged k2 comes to 10.1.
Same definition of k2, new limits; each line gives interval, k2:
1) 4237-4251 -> 23.2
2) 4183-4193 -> 16.2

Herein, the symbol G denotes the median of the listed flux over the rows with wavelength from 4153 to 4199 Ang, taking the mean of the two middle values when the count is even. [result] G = 1.68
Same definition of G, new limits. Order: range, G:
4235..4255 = 1.69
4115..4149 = 1.55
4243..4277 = 1.60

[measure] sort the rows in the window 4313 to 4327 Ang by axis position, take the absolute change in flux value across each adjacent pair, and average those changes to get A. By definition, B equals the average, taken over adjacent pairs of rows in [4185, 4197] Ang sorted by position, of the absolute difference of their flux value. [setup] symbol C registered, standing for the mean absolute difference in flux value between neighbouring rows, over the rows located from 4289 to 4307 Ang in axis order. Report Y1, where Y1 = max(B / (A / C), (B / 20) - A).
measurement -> 0.11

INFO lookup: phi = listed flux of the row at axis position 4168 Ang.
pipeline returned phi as 1.66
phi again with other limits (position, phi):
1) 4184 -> 1.61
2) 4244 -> 1.47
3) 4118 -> 1.68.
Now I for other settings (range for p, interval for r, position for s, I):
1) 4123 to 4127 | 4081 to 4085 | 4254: 1.8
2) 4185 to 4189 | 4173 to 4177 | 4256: 1.6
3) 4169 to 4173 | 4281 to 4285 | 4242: 1.8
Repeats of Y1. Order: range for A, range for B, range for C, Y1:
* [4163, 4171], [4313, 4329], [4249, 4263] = 0.32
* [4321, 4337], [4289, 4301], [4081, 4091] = 0.07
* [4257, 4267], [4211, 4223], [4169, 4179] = 0.21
